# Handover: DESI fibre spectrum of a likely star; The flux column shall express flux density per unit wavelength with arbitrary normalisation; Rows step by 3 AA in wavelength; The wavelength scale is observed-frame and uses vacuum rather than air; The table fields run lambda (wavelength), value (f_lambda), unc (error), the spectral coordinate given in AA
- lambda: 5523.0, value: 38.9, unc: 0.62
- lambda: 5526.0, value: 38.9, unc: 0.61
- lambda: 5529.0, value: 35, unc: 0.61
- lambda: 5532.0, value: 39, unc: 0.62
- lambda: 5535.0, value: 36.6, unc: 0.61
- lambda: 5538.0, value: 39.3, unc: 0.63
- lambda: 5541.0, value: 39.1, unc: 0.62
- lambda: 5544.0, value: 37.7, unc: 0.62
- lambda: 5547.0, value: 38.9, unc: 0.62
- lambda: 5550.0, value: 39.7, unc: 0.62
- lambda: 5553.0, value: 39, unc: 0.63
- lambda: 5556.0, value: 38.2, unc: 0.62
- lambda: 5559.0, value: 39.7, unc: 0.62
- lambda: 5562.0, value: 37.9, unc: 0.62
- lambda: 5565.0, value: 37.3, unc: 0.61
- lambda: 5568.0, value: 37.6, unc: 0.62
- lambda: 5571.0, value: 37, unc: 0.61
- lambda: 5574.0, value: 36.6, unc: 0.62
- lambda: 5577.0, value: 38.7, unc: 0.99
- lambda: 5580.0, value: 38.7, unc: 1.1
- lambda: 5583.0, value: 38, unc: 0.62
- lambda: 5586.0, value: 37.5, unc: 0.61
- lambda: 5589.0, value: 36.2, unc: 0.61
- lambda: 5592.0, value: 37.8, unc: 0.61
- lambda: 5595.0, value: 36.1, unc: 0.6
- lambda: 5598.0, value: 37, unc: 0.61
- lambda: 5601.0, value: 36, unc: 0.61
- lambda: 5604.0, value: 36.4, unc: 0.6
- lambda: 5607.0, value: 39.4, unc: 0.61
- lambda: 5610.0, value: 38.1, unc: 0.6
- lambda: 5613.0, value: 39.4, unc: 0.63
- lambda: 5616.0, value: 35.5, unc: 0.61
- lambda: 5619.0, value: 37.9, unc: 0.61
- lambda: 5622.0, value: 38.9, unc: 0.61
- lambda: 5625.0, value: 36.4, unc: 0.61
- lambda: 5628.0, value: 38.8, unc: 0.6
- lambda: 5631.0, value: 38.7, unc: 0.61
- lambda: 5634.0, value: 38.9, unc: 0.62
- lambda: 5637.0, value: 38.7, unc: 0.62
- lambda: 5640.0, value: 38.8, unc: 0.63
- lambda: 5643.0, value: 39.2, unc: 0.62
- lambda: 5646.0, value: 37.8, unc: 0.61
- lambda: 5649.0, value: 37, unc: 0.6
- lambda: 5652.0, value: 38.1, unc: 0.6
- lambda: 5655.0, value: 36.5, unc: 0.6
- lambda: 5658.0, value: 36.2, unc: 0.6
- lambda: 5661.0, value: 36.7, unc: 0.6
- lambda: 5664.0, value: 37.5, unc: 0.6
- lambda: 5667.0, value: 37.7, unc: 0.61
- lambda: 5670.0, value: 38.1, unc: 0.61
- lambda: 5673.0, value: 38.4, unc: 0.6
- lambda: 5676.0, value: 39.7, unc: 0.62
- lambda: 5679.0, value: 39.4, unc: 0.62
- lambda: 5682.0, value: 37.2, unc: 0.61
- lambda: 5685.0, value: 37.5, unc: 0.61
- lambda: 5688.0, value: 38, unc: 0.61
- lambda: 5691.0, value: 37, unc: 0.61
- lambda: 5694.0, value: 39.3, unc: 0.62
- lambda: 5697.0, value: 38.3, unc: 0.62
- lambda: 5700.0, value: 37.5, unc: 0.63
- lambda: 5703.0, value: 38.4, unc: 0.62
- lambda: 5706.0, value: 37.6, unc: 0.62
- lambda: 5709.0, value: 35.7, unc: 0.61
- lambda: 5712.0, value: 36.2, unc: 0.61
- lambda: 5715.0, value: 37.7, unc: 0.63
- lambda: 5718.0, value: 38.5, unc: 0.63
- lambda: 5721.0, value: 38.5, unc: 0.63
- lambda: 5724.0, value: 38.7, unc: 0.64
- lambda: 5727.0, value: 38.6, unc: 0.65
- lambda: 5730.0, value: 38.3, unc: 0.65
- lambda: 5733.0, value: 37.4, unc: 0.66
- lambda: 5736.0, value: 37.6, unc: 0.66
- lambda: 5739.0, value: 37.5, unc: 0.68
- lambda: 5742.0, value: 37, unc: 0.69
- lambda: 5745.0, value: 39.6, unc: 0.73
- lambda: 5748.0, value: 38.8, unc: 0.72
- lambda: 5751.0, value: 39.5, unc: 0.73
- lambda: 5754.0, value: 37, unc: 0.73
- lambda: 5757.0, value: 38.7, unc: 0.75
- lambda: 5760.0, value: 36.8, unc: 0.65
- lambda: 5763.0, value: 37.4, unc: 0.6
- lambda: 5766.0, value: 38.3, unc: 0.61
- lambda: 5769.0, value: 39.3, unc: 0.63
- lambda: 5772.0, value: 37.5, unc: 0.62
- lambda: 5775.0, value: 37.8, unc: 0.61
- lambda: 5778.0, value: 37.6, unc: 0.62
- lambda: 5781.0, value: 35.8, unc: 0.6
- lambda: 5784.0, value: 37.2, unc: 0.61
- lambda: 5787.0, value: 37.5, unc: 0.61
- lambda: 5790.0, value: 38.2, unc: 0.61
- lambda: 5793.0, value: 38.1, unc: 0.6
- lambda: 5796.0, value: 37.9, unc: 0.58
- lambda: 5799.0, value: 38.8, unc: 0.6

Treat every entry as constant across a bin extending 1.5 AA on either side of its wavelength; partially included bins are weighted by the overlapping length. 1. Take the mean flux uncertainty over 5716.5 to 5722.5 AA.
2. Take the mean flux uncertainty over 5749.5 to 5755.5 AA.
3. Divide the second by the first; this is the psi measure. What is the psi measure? 1.16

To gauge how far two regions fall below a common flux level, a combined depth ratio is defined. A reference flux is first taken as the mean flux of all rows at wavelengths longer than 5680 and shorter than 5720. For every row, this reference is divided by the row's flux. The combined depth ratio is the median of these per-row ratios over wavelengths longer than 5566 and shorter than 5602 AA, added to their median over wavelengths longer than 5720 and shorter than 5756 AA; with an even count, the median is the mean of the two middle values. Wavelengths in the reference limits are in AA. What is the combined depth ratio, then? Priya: 1.99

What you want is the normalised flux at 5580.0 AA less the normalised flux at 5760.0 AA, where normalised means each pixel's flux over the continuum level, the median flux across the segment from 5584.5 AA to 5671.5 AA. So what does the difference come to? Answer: 0.050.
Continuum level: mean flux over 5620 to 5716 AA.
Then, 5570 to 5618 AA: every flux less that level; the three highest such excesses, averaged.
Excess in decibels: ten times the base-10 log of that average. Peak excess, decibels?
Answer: 1.1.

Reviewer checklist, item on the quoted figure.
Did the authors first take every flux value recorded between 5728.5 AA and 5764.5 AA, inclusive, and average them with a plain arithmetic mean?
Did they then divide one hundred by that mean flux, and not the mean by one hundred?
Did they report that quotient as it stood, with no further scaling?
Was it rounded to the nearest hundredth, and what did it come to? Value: 2.63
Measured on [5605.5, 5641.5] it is 2.61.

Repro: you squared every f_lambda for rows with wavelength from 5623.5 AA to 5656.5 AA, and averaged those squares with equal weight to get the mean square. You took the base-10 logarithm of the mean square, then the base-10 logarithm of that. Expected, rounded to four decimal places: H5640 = 0.4999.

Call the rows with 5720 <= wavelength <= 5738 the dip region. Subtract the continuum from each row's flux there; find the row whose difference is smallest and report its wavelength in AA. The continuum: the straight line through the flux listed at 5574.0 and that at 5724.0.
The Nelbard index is 5733.0 AA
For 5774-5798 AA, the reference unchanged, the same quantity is 5781.0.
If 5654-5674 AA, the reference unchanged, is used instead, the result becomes 5658.0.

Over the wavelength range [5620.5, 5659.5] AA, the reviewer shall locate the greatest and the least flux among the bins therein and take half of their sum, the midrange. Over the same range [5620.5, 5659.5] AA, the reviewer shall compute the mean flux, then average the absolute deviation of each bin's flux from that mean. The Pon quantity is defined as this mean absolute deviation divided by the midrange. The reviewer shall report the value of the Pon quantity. 0.025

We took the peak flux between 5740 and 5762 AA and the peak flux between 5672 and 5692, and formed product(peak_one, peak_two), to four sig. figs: 1572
